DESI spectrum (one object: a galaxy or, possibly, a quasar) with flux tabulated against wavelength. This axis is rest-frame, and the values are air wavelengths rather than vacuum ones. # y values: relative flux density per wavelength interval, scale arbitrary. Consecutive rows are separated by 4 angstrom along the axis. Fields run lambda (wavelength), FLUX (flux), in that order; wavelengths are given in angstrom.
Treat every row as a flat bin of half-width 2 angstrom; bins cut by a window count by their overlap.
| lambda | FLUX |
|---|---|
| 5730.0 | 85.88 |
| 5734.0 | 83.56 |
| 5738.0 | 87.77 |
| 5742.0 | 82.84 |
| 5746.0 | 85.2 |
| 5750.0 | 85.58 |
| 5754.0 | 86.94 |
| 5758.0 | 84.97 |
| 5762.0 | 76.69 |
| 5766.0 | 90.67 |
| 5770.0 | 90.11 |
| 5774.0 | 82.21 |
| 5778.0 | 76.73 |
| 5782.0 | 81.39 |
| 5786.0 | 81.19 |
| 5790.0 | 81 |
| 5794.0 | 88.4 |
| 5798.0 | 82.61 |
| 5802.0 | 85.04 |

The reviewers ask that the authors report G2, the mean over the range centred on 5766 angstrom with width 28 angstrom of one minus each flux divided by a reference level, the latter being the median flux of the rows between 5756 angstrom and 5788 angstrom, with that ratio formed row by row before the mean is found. -0.027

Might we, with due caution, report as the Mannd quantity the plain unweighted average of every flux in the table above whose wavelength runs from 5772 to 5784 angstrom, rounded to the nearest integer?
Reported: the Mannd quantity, 80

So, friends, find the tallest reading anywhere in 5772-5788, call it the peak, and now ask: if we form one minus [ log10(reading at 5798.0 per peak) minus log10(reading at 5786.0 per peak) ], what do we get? 0.99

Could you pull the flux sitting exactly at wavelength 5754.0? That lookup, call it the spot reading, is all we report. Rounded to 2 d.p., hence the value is 86.94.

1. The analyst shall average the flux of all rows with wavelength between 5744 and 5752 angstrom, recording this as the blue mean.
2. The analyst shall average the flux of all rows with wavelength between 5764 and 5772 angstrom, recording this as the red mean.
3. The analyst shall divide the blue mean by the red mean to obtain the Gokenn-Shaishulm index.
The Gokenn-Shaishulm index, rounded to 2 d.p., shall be 0.94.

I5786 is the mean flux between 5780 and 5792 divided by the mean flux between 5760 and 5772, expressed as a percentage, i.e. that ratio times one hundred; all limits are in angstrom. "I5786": 94.6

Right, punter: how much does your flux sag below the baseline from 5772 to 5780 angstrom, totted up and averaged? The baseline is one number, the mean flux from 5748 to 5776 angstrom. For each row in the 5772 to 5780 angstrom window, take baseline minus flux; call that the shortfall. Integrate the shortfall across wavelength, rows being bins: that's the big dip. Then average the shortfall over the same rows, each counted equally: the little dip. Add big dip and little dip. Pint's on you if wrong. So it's 53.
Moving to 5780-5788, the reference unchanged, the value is 36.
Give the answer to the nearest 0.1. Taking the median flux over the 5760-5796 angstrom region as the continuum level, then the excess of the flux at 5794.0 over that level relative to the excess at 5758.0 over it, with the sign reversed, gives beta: -2.0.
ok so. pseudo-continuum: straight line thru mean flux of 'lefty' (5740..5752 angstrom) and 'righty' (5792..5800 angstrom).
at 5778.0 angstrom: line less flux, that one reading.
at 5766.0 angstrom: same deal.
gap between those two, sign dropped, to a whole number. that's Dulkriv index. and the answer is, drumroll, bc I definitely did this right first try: 14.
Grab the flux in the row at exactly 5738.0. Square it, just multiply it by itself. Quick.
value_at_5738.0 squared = 7704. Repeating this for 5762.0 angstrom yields 5881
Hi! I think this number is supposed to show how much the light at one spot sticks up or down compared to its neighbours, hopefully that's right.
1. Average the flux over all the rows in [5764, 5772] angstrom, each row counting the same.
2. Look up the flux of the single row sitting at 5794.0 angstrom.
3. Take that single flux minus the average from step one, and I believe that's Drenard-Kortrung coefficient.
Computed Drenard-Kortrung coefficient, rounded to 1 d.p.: -2.0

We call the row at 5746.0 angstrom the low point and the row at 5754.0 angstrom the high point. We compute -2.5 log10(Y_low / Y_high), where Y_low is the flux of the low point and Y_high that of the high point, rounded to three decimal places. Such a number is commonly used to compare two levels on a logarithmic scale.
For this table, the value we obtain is 0.022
